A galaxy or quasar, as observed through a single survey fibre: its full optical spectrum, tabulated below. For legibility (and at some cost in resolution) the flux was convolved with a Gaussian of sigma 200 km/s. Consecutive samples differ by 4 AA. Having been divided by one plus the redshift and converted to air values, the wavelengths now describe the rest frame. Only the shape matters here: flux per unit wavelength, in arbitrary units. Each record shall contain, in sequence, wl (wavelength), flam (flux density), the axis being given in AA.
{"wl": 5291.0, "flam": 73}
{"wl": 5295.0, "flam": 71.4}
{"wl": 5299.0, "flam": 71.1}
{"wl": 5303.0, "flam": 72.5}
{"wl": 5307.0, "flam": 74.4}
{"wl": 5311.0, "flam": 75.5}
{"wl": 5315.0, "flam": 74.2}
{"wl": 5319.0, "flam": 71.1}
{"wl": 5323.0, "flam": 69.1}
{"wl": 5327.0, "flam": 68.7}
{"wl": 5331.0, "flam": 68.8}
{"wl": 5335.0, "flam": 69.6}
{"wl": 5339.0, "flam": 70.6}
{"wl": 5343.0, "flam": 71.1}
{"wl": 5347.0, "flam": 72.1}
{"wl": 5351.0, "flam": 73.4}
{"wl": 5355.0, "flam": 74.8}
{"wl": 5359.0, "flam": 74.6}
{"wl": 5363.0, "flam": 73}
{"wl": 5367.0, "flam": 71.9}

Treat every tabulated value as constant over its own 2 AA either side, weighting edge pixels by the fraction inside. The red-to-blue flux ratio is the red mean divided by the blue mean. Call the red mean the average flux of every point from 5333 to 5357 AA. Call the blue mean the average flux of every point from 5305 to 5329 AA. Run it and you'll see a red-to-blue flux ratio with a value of 1.00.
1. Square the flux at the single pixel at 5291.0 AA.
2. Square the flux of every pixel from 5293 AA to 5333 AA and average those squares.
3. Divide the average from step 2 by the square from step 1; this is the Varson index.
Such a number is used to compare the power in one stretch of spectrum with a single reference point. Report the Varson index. 0.97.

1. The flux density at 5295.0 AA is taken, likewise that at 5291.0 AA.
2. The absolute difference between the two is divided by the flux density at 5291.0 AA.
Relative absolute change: 0.022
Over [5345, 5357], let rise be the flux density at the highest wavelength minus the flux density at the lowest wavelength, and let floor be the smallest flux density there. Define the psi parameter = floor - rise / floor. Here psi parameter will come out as 72.1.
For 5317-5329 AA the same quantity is 68.7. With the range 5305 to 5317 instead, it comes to 74.2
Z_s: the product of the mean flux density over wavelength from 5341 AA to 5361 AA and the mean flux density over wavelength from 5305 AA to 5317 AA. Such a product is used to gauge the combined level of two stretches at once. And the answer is 5468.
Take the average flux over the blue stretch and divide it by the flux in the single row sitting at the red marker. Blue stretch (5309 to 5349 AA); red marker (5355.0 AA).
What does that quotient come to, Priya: 0.950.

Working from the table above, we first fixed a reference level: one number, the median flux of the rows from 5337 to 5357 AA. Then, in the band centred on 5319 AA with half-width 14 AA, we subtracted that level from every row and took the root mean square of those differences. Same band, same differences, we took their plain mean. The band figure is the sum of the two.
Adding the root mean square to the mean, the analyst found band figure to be 2.4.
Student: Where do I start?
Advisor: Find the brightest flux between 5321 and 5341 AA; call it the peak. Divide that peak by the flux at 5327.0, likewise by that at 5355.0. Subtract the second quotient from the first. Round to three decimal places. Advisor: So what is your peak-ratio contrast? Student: 0.084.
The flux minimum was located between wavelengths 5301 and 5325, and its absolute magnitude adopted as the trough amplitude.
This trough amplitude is 69.1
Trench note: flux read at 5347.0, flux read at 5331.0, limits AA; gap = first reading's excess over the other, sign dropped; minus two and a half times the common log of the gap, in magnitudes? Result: -1.3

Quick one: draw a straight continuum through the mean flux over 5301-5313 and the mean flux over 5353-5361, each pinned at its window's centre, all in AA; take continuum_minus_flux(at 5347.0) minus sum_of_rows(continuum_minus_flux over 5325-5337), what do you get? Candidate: -14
